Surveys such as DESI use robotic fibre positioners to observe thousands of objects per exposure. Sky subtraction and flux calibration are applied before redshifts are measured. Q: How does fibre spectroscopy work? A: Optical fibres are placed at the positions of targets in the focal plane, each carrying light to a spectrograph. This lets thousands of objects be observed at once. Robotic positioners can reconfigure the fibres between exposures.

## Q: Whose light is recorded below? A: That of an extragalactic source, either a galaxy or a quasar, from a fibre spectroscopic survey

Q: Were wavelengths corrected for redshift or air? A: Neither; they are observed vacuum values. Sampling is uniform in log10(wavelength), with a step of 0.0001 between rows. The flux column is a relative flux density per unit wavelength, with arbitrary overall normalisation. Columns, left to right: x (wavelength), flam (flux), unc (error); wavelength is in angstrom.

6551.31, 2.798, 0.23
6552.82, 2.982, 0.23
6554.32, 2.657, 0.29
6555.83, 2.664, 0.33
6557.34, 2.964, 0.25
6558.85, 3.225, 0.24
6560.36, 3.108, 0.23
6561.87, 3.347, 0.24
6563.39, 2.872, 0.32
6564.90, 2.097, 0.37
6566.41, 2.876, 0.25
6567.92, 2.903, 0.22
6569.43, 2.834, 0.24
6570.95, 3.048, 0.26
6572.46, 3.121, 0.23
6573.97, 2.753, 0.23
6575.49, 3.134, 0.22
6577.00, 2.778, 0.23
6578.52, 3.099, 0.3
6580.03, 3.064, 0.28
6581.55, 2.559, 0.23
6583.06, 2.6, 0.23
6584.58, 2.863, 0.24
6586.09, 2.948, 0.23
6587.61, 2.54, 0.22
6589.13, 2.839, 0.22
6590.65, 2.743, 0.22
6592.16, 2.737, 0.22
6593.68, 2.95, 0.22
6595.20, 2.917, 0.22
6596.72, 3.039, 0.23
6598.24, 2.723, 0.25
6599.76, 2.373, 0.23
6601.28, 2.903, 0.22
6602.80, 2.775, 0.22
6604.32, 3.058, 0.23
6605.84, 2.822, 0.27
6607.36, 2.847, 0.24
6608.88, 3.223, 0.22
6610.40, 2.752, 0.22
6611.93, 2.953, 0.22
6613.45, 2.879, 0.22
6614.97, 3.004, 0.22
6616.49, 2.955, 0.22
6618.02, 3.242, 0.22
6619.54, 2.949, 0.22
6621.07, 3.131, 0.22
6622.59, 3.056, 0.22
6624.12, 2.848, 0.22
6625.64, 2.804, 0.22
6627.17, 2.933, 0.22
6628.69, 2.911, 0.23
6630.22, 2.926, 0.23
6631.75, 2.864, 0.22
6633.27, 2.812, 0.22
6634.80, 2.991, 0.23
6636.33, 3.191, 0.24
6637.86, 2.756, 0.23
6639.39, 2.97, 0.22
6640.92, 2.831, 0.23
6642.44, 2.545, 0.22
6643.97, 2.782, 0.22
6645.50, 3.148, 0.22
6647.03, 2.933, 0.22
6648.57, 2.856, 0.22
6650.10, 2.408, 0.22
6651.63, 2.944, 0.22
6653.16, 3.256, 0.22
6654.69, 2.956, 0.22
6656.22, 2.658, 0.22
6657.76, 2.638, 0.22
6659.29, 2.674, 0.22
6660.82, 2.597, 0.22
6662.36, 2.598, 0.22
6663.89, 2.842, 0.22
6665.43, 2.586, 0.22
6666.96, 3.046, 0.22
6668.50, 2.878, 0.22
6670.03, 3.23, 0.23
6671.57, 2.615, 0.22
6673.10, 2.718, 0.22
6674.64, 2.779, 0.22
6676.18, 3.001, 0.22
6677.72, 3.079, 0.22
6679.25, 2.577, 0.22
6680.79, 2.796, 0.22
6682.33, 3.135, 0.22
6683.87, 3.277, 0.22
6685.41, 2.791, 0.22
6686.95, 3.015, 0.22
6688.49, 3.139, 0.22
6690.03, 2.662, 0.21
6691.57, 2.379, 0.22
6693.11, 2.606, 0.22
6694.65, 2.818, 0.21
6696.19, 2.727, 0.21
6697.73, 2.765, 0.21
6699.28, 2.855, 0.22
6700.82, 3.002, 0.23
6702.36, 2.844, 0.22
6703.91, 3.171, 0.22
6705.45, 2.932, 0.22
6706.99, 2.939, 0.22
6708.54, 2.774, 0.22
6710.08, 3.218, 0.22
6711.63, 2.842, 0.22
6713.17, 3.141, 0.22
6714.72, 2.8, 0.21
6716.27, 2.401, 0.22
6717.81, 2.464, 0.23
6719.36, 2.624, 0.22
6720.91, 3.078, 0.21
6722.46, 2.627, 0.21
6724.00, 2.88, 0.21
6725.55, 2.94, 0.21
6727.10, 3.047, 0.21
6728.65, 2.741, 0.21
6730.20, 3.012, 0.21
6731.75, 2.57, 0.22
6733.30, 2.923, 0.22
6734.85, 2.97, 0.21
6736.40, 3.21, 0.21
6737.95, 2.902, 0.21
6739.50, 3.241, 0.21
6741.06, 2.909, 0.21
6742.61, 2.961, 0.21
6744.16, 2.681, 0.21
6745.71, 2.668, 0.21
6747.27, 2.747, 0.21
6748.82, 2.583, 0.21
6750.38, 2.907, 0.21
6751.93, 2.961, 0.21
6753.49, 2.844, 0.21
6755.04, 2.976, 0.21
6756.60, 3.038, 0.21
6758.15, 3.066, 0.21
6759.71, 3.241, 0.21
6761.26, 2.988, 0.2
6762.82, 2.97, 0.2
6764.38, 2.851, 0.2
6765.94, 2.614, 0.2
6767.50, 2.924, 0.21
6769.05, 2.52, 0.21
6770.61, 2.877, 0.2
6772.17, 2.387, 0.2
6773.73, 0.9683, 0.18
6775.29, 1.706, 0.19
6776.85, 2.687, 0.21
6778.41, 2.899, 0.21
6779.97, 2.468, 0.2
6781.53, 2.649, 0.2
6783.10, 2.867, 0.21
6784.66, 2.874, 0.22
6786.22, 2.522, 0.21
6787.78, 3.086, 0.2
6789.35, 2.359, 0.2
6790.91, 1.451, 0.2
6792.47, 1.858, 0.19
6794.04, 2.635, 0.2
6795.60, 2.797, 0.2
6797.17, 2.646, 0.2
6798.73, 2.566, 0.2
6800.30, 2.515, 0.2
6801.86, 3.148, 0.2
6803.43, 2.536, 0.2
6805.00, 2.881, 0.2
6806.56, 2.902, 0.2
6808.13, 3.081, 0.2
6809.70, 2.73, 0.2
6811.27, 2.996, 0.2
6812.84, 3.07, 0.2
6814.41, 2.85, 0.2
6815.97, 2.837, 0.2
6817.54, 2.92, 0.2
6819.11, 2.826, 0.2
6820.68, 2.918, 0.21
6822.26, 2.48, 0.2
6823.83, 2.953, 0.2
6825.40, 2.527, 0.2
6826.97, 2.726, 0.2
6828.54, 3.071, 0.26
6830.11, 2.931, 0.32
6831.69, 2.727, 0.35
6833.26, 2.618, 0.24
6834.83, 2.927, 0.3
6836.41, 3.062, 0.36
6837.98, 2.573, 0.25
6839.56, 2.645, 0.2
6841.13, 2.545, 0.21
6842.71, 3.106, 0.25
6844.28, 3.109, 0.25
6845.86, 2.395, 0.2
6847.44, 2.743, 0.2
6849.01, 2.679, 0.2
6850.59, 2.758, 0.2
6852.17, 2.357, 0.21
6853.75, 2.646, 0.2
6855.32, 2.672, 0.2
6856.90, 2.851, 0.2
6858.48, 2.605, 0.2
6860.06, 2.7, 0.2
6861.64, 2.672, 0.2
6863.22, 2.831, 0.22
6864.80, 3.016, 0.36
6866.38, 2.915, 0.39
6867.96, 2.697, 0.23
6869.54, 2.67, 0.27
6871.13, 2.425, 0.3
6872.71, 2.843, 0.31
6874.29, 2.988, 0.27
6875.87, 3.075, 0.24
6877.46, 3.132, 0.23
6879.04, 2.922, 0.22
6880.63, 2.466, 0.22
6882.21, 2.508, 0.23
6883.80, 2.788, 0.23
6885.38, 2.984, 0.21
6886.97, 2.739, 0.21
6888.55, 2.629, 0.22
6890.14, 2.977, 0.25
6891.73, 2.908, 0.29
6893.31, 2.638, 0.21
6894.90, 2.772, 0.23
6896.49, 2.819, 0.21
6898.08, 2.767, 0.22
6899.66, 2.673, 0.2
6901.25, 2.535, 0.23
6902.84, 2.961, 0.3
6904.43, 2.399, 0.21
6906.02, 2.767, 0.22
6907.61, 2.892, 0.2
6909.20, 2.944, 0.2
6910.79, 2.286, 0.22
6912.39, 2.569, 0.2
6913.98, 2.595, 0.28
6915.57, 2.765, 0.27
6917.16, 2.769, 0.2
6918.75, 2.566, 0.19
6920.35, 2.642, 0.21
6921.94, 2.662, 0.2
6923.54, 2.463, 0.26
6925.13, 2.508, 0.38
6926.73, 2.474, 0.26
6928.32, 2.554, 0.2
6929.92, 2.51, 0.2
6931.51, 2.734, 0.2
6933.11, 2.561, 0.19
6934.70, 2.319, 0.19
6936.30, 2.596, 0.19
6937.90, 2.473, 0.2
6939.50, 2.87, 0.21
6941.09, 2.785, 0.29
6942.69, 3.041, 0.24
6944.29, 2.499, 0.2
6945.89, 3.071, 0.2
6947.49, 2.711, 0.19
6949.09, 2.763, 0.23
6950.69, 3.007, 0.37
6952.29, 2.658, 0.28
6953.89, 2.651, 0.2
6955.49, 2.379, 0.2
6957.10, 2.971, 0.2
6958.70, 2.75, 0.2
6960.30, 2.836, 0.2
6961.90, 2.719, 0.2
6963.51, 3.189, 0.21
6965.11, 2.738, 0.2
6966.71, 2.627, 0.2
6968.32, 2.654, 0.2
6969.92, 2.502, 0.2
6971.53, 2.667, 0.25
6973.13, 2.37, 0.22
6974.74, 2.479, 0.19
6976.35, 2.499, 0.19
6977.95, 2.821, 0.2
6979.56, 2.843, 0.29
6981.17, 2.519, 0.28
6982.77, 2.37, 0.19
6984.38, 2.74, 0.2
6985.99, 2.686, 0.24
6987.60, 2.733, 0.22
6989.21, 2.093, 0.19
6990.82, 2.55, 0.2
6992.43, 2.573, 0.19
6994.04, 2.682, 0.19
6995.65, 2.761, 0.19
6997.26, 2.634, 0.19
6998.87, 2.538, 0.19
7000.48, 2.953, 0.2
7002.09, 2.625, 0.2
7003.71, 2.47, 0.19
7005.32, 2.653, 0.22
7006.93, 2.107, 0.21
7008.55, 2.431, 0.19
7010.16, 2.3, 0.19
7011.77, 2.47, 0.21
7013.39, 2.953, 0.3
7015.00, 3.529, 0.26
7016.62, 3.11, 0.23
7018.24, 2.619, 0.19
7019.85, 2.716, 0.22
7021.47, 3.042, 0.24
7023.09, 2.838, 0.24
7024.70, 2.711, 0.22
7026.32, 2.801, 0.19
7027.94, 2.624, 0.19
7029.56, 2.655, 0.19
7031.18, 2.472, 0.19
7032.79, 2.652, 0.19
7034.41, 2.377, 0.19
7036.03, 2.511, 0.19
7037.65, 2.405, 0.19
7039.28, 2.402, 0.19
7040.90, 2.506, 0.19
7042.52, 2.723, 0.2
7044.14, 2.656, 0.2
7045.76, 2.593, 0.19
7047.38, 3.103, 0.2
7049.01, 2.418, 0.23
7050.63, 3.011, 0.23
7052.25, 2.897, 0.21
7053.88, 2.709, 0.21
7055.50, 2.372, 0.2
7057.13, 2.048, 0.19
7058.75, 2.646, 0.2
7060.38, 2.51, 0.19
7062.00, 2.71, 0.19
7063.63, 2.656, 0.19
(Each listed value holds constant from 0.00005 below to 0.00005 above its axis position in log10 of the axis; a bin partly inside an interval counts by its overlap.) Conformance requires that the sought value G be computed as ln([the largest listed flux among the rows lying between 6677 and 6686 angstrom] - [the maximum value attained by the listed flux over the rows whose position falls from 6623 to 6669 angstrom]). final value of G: -3.86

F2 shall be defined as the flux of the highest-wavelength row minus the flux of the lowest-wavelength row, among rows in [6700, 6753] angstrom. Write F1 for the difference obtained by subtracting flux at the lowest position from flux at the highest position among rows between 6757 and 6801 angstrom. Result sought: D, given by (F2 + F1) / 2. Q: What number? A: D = -0.30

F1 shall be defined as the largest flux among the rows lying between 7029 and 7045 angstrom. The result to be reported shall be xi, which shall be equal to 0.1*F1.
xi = 0.272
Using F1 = 2.723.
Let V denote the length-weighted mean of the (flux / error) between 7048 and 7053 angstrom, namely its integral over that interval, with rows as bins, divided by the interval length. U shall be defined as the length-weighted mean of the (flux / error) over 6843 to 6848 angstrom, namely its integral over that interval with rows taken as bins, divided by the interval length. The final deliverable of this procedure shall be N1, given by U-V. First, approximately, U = 12.6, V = 12.6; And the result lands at 0.1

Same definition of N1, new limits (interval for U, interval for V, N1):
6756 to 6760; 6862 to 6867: 4.8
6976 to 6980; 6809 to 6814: -2.1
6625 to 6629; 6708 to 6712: -0.5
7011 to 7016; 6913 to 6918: 0.6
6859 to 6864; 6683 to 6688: -0.6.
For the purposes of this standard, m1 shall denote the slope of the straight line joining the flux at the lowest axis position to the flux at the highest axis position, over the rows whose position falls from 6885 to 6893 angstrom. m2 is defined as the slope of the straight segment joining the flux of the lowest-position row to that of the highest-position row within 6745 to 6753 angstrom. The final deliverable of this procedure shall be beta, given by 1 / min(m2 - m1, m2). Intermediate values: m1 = -0.01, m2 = 0.047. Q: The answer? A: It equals 21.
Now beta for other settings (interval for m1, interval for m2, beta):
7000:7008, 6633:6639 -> -82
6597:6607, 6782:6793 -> -8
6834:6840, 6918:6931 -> -199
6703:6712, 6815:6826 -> -30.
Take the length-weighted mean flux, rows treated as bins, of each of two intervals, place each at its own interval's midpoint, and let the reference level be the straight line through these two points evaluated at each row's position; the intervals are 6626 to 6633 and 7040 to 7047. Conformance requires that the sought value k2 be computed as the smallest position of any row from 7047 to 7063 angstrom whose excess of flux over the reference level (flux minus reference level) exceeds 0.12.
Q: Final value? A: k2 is 7047.38 angstrom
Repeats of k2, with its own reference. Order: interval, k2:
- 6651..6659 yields 6653.16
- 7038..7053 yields 7047.38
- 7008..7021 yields 7013.39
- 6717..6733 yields 6720.91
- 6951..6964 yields 6957.10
